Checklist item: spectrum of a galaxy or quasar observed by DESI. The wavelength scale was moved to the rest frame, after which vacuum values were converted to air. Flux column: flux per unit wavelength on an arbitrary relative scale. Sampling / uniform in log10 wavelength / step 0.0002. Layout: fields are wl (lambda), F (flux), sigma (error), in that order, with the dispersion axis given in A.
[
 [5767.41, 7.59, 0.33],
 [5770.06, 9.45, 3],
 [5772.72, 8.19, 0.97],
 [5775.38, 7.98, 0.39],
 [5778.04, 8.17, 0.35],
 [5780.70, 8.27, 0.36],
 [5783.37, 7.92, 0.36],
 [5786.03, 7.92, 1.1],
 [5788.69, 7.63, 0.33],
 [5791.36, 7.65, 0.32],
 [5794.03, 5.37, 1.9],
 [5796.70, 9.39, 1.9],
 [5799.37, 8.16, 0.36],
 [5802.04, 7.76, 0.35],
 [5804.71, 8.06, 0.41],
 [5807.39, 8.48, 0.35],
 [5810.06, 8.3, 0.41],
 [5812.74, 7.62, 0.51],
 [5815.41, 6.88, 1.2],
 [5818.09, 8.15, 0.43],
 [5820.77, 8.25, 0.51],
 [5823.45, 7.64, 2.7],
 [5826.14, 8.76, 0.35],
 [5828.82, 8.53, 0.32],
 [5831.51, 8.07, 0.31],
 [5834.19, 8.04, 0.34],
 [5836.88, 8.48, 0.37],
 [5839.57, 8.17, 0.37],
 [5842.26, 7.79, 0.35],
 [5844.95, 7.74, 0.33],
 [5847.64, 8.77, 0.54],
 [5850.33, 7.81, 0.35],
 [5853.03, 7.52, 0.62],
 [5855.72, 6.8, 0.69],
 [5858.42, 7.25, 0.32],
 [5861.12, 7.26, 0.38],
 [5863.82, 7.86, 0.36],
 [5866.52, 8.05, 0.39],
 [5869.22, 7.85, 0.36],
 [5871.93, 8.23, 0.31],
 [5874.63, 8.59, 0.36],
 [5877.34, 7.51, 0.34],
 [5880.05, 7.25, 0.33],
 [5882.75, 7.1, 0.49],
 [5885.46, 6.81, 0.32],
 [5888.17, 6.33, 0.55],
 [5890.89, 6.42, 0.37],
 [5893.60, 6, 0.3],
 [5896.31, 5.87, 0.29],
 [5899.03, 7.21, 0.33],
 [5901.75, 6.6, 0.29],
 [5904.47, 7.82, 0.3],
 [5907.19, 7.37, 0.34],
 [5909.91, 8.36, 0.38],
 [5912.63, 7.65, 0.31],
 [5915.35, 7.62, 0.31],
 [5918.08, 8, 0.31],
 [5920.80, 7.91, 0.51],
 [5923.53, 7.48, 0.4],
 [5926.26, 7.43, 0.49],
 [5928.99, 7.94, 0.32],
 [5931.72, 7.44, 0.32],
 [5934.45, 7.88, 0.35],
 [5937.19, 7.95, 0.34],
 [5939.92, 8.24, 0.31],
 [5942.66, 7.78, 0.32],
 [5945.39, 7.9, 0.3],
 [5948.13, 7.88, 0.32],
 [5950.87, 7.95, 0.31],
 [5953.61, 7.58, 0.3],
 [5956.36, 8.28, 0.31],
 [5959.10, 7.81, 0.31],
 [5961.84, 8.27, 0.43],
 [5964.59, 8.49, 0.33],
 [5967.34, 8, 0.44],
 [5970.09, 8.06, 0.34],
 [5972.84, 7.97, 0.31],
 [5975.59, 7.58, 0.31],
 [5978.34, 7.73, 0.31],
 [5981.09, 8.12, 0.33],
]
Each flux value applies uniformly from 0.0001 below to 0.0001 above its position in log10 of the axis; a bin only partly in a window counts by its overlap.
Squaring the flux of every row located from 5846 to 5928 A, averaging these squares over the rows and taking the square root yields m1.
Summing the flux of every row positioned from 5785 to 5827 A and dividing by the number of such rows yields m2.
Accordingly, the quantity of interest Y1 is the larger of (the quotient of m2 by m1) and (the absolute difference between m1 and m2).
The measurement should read 1.06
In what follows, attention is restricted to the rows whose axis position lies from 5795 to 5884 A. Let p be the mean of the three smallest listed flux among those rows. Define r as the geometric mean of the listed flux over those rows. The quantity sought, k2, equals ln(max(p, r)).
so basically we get 2.07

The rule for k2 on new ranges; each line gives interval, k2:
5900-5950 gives 2.04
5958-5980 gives 2.08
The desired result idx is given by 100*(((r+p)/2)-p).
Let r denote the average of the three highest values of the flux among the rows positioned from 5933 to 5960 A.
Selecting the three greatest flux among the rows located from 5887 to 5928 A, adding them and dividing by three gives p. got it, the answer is 3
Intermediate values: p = 8.1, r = 8.16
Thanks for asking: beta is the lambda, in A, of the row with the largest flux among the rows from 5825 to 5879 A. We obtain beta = 5847.64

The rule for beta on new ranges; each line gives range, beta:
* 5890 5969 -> 5964.59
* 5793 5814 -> 5796.70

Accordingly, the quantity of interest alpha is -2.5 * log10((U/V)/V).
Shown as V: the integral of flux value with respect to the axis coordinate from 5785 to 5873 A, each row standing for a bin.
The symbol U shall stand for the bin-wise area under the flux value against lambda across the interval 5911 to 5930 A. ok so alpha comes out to 8.8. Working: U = 147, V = 694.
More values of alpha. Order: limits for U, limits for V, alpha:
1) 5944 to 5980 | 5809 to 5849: 6.4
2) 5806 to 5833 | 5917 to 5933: 4.6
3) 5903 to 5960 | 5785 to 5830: 6.1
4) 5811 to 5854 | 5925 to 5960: 5.9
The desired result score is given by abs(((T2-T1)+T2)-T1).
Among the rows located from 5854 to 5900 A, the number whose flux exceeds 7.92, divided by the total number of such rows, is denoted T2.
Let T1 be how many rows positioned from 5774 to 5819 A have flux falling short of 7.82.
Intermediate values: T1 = 6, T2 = 0.18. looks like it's 11.6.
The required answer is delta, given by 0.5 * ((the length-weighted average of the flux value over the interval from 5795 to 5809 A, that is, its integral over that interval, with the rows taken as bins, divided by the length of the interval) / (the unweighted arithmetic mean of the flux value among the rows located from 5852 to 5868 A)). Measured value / 0.56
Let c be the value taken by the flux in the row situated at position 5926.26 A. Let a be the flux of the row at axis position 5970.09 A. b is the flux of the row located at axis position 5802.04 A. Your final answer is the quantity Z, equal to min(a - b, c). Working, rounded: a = 8.06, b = 7.76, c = 7.43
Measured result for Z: 0.3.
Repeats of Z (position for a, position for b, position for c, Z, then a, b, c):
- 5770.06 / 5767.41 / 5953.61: 1.9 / 9.45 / 7.59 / 7.58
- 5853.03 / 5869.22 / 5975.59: -0.3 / 7.52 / 7.85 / 7.58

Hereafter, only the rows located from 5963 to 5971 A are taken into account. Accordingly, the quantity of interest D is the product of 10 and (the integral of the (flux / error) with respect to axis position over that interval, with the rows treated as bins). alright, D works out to 1789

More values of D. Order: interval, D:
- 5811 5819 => 1060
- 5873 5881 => 1824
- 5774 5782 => 1774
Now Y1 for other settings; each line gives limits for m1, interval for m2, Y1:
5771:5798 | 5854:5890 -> 0.94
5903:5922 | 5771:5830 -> 1.02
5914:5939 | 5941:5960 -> 1.02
